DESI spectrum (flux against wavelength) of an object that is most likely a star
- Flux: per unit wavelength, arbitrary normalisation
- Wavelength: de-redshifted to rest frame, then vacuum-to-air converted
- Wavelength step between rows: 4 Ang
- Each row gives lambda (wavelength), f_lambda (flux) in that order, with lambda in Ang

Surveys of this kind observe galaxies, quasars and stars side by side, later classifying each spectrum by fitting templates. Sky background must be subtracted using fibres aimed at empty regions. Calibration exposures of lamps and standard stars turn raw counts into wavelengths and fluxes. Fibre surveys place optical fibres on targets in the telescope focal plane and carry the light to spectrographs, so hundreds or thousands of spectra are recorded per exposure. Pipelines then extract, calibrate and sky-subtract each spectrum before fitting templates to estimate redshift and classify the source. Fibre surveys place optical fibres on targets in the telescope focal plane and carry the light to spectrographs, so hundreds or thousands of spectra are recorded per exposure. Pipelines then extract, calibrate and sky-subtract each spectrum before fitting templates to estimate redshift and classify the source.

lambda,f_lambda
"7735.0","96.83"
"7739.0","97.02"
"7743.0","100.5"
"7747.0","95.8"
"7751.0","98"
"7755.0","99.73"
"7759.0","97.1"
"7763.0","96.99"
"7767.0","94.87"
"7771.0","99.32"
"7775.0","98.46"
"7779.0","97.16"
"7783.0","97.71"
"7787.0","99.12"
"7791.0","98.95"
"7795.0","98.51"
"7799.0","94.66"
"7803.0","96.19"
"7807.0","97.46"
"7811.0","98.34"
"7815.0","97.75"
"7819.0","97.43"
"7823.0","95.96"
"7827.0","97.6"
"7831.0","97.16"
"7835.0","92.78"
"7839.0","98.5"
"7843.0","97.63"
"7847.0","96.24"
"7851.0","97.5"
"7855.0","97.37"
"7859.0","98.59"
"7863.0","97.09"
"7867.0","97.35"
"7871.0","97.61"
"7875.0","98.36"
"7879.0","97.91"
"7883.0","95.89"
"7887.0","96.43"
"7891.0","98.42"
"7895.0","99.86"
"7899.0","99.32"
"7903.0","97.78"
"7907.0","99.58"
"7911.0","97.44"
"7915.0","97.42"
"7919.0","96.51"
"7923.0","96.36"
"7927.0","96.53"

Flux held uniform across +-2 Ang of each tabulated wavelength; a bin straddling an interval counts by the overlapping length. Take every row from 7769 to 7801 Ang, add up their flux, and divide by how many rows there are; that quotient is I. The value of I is 98.0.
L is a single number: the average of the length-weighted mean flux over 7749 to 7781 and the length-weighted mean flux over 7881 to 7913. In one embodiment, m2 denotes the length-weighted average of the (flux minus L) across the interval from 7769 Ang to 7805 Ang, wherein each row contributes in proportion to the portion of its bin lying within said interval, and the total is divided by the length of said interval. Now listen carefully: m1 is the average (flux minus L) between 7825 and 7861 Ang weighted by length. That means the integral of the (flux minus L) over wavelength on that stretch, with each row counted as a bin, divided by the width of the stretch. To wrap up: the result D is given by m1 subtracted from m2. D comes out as 0.7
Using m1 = -0.86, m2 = -0.1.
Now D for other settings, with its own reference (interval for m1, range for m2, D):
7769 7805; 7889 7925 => 0.3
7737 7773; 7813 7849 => -0.9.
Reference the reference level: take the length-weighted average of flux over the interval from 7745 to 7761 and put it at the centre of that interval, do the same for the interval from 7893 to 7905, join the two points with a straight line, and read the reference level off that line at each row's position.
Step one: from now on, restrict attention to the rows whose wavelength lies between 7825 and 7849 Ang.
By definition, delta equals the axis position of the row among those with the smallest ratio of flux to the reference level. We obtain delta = 7835.0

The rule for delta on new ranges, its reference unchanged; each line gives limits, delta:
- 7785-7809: 7799.0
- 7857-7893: 7883.0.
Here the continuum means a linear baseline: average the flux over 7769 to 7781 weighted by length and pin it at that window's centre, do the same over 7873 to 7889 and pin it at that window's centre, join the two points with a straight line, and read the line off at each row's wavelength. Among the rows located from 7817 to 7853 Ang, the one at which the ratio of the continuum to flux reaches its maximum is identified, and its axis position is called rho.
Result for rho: 7835.0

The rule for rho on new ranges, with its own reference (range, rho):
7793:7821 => 7799.0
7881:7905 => 7883.0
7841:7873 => 7847.0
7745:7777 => 7767.0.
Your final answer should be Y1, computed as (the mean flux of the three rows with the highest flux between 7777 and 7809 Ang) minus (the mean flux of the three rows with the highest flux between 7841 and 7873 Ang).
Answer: 0.92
